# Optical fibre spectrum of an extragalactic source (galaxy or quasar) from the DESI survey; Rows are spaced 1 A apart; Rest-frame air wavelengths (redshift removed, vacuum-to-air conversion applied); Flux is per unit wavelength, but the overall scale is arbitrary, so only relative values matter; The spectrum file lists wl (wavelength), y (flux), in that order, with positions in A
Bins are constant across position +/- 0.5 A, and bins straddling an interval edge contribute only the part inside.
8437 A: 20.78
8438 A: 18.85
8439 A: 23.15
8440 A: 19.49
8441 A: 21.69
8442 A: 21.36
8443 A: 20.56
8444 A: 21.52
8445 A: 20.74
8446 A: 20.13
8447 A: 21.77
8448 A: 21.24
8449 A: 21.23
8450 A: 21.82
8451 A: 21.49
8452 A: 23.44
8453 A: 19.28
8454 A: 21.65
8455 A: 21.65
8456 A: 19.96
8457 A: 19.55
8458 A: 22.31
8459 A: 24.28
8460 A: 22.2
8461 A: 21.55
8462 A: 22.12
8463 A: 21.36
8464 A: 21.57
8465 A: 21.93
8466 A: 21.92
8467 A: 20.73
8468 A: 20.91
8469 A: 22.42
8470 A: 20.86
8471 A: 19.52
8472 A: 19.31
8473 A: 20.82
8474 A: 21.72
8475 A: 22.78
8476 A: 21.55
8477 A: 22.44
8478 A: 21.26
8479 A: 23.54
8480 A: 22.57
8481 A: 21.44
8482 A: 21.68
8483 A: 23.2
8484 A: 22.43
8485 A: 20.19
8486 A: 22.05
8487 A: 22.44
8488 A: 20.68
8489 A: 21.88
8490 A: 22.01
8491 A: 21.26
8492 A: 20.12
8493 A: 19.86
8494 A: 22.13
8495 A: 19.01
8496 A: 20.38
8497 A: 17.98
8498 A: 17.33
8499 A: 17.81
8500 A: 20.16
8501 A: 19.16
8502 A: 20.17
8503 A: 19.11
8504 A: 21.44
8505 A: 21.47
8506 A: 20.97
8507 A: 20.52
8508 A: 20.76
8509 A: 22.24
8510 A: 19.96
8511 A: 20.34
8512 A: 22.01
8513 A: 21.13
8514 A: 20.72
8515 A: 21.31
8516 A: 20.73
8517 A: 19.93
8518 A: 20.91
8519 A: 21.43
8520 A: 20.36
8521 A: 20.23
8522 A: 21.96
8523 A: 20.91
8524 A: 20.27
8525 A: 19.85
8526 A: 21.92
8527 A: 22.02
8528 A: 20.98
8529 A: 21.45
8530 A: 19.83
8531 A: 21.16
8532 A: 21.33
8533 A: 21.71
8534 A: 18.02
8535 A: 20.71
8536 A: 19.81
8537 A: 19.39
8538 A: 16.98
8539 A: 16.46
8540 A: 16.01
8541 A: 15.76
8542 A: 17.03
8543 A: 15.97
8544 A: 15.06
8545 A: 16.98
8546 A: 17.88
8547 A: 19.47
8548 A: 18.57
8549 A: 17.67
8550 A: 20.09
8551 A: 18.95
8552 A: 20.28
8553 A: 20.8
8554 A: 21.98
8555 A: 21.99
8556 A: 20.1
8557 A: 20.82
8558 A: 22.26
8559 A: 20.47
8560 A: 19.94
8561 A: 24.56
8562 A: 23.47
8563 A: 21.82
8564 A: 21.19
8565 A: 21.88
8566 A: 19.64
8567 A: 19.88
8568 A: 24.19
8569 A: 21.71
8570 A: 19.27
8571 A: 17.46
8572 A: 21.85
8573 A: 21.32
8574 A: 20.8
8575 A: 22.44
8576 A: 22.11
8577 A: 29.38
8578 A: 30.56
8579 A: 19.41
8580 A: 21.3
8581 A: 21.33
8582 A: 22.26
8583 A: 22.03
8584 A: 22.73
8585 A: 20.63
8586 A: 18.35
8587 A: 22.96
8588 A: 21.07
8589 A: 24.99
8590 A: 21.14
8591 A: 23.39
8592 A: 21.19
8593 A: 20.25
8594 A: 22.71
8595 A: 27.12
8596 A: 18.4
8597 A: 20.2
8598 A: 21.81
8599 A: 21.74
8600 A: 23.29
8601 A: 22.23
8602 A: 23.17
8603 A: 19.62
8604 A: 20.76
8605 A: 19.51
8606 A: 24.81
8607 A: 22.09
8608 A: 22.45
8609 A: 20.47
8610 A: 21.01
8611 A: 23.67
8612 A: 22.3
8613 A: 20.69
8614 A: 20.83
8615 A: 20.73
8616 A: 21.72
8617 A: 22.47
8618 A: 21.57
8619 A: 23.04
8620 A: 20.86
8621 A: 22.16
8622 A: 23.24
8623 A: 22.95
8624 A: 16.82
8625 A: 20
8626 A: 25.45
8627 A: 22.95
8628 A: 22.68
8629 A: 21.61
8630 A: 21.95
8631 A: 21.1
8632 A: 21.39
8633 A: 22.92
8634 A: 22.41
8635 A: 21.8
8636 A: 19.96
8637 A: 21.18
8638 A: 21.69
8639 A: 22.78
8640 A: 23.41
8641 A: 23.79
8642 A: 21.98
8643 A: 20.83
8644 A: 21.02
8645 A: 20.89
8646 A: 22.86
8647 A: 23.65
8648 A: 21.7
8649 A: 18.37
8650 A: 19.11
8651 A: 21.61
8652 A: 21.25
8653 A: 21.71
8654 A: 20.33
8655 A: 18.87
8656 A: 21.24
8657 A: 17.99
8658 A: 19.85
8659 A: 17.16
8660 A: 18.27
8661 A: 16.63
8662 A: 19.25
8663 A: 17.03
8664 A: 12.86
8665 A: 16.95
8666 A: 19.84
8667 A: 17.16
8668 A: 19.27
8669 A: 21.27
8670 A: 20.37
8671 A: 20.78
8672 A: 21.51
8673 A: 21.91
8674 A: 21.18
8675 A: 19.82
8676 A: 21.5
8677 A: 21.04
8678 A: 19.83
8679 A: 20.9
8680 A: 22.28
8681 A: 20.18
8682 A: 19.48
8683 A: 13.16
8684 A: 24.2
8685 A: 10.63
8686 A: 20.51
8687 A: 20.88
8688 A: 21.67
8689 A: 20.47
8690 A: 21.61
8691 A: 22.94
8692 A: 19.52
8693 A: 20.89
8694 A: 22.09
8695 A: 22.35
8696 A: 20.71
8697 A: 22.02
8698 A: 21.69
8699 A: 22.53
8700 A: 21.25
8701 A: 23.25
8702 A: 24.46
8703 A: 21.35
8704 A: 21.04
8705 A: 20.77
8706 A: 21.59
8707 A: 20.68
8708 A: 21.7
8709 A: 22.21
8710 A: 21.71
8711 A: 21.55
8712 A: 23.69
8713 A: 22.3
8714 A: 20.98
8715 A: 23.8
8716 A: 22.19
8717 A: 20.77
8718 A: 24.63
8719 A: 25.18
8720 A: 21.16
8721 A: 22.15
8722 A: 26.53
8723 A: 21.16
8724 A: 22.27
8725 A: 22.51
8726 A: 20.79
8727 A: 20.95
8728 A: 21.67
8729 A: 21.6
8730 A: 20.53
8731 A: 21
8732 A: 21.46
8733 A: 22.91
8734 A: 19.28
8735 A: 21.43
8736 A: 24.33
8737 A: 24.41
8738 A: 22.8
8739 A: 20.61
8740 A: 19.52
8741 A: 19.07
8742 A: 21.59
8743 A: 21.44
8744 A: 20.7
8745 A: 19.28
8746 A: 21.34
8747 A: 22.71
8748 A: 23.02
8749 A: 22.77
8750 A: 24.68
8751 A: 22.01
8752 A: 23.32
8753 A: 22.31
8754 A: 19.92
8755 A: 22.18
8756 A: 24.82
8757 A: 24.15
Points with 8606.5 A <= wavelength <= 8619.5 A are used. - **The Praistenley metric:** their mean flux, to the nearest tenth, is 21.8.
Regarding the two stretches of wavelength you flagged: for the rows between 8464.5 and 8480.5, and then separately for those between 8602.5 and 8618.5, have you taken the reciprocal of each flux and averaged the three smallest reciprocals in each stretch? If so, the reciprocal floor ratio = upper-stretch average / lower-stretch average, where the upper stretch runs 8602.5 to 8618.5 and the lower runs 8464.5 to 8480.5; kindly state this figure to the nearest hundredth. 0.97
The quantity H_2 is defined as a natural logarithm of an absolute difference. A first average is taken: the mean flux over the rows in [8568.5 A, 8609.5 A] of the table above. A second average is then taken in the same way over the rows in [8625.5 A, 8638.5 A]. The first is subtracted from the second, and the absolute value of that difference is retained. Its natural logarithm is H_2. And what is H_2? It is -2.1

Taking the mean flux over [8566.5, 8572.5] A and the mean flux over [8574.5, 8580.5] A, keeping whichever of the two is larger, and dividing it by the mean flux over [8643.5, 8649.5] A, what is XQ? 1.130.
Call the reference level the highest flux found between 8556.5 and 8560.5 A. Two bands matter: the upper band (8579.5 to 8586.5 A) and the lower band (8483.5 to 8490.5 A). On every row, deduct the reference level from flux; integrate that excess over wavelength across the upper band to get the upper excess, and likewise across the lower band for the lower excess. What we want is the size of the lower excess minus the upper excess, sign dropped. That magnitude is 3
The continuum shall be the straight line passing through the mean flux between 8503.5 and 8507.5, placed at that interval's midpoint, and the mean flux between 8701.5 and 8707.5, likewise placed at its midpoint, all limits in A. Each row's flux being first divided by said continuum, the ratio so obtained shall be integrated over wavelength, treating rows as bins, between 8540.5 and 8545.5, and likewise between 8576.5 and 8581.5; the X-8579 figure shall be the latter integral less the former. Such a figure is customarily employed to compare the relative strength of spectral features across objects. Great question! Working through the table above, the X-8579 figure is 1.9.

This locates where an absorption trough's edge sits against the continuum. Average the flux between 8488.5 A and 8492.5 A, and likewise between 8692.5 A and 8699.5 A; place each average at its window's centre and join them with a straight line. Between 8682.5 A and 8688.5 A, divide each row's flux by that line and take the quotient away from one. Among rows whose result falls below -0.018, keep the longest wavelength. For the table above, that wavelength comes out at 8684 A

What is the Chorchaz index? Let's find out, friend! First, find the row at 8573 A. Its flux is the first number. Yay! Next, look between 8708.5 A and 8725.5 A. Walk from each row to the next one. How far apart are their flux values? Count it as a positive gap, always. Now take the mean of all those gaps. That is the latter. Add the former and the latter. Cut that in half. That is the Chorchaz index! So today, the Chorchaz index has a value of 11.7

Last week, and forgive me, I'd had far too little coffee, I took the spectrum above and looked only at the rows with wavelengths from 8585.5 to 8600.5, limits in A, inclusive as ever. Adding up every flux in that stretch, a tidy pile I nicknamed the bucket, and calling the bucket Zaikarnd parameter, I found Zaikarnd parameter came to 329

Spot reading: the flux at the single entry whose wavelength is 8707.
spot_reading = 20.68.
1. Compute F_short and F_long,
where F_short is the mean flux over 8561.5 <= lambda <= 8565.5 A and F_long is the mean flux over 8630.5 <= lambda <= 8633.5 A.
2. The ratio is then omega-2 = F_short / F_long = 1.01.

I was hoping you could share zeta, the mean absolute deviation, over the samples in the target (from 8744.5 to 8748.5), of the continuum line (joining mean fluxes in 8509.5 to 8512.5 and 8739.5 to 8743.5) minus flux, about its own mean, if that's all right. 1.3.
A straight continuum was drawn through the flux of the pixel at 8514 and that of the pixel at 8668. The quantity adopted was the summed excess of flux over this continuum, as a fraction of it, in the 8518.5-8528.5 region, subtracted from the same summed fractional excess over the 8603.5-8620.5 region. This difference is 1.5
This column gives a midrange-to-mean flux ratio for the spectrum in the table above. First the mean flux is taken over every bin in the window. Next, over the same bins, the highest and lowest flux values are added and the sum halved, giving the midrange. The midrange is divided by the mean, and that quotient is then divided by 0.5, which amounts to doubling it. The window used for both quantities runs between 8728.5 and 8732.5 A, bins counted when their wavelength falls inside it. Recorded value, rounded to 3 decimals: 1.992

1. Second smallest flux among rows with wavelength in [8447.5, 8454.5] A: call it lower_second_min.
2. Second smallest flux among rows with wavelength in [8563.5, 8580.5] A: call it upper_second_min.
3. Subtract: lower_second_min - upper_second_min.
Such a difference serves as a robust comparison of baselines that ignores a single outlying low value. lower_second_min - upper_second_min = 2.0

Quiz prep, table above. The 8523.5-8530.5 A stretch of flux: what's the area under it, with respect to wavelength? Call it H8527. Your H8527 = 146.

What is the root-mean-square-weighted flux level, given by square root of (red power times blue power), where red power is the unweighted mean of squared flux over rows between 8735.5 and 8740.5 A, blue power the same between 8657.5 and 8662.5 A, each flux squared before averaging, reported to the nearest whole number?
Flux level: 410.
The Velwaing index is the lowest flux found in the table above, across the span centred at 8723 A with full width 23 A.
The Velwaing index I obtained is 19.28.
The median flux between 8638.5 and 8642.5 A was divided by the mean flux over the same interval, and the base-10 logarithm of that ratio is 0.002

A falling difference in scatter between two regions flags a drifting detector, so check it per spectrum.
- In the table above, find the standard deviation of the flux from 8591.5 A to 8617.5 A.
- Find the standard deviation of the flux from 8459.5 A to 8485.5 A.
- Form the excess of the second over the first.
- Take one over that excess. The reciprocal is -1.3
